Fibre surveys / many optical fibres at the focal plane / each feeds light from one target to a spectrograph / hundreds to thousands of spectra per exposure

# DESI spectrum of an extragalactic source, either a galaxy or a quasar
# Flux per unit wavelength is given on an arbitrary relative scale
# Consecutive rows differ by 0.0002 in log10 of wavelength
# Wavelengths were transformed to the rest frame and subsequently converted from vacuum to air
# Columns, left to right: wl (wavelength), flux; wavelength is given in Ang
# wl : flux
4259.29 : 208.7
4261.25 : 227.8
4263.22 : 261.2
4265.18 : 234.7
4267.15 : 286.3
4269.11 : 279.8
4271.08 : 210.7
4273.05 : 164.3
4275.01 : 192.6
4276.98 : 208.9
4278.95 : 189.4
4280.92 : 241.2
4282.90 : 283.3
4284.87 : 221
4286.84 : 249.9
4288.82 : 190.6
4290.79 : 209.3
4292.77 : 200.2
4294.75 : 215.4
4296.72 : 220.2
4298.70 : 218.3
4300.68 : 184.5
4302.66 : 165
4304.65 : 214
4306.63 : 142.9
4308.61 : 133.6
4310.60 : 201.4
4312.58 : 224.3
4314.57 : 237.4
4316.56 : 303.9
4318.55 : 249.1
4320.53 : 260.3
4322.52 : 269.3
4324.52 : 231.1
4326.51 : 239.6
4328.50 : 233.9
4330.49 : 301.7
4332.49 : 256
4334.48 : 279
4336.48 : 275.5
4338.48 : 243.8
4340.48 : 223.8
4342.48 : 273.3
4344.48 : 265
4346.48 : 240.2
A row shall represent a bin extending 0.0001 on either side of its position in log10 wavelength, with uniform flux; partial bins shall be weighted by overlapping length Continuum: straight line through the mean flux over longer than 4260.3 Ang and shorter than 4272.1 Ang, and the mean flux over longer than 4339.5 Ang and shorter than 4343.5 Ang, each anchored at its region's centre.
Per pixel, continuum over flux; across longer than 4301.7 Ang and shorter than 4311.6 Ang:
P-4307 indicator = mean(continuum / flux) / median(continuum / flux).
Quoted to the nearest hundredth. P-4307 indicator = 1.00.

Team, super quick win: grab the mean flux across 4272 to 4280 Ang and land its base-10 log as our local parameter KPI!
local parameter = 2.28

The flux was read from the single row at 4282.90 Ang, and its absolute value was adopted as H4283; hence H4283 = 283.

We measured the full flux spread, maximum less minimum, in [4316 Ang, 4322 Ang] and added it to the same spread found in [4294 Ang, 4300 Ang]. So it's 60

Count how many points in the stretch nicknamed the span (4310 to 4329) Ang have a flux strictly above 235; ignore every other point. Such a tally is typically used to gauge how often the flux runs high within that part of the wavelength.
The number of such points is 6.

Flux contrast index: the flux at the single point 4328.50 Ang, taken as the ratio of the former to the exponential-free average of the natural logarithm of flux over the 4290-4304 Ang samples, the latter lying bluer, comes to 44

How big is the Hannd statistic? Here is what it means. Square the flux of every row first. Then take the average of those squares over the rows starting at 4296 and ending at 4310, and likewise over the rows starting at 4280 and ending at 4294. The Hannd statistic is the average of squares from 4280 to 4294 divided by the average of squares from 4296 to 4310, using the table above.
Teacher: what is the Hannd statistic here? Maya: 1.53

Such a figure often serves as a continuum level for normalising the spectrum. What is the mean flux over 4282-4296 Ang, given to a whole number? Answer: 224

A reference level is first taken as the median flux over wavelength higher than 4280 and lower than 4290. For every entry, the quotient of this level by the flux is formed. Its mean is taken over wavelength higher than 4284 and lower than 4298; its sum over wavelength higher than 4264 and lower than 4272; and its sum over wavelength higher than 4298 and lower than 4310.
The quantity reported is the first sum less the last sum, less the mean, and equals -5.7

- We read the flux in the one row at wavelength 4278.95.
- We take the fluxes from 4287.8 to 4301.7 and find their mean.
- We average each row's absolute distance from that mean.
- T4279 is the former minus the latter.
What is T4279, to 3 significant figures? 178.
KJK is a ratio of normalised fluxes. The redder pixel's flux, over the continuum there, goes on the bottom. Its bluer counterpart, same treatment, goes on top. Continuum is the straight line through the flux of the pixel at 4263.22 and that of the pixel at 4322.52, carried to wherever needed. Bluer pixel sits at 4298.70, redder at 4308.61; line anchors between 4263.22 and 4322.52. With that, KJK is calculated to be 1.64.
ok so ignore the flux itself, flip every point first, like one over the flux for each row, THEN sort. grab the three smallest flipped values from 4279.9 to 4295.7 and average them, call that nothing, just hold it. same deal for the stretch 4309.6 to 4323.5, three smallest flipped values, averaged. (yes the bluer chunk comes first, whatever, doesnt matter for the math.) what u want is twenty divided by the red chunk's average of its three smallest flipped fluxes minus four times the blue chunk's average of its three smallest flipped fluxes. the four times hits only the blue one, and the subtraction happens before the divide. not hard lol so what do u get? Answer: -1673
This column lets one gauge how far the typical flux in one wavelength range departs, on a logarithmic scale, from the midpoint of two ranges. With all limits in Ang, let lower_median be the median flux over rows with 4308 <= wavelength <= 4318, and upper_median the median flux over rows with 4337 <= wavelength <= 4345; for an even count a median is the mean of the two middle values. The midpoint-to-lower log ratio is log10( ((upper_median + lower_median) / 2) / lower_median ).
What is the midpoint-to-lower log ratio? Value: 0.028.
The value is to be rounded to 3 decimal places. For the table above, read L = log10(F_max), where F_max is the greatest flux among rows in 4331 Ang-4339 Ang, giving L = 2.446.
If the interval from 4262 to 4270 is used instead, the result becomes 2.457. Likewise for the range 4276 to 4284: 2.452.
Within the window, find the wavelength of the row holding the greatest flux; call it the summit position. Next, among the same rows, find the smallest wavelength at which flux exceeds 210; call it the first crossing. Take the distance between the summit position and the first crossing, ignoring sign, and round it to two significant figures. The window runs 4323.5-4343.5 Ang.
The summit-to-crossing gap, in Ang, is 6.0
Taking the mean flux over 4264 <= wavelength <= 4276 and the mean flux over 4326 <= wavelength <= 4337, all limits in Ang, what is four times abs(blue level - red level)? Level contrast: 145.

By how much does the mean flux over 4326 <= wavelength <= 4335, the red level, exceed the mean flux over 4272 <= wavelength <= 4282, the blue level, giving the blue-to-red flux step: 63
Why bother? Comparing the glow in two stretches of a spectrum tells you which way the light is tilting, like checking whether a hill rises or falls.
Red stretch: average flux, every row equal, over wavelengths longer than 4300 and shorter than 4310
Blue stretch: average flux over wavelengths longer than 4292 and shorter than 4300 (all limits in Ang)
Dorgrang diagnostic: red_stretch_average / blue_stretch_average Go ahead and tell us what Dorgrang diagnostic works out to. 0.79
